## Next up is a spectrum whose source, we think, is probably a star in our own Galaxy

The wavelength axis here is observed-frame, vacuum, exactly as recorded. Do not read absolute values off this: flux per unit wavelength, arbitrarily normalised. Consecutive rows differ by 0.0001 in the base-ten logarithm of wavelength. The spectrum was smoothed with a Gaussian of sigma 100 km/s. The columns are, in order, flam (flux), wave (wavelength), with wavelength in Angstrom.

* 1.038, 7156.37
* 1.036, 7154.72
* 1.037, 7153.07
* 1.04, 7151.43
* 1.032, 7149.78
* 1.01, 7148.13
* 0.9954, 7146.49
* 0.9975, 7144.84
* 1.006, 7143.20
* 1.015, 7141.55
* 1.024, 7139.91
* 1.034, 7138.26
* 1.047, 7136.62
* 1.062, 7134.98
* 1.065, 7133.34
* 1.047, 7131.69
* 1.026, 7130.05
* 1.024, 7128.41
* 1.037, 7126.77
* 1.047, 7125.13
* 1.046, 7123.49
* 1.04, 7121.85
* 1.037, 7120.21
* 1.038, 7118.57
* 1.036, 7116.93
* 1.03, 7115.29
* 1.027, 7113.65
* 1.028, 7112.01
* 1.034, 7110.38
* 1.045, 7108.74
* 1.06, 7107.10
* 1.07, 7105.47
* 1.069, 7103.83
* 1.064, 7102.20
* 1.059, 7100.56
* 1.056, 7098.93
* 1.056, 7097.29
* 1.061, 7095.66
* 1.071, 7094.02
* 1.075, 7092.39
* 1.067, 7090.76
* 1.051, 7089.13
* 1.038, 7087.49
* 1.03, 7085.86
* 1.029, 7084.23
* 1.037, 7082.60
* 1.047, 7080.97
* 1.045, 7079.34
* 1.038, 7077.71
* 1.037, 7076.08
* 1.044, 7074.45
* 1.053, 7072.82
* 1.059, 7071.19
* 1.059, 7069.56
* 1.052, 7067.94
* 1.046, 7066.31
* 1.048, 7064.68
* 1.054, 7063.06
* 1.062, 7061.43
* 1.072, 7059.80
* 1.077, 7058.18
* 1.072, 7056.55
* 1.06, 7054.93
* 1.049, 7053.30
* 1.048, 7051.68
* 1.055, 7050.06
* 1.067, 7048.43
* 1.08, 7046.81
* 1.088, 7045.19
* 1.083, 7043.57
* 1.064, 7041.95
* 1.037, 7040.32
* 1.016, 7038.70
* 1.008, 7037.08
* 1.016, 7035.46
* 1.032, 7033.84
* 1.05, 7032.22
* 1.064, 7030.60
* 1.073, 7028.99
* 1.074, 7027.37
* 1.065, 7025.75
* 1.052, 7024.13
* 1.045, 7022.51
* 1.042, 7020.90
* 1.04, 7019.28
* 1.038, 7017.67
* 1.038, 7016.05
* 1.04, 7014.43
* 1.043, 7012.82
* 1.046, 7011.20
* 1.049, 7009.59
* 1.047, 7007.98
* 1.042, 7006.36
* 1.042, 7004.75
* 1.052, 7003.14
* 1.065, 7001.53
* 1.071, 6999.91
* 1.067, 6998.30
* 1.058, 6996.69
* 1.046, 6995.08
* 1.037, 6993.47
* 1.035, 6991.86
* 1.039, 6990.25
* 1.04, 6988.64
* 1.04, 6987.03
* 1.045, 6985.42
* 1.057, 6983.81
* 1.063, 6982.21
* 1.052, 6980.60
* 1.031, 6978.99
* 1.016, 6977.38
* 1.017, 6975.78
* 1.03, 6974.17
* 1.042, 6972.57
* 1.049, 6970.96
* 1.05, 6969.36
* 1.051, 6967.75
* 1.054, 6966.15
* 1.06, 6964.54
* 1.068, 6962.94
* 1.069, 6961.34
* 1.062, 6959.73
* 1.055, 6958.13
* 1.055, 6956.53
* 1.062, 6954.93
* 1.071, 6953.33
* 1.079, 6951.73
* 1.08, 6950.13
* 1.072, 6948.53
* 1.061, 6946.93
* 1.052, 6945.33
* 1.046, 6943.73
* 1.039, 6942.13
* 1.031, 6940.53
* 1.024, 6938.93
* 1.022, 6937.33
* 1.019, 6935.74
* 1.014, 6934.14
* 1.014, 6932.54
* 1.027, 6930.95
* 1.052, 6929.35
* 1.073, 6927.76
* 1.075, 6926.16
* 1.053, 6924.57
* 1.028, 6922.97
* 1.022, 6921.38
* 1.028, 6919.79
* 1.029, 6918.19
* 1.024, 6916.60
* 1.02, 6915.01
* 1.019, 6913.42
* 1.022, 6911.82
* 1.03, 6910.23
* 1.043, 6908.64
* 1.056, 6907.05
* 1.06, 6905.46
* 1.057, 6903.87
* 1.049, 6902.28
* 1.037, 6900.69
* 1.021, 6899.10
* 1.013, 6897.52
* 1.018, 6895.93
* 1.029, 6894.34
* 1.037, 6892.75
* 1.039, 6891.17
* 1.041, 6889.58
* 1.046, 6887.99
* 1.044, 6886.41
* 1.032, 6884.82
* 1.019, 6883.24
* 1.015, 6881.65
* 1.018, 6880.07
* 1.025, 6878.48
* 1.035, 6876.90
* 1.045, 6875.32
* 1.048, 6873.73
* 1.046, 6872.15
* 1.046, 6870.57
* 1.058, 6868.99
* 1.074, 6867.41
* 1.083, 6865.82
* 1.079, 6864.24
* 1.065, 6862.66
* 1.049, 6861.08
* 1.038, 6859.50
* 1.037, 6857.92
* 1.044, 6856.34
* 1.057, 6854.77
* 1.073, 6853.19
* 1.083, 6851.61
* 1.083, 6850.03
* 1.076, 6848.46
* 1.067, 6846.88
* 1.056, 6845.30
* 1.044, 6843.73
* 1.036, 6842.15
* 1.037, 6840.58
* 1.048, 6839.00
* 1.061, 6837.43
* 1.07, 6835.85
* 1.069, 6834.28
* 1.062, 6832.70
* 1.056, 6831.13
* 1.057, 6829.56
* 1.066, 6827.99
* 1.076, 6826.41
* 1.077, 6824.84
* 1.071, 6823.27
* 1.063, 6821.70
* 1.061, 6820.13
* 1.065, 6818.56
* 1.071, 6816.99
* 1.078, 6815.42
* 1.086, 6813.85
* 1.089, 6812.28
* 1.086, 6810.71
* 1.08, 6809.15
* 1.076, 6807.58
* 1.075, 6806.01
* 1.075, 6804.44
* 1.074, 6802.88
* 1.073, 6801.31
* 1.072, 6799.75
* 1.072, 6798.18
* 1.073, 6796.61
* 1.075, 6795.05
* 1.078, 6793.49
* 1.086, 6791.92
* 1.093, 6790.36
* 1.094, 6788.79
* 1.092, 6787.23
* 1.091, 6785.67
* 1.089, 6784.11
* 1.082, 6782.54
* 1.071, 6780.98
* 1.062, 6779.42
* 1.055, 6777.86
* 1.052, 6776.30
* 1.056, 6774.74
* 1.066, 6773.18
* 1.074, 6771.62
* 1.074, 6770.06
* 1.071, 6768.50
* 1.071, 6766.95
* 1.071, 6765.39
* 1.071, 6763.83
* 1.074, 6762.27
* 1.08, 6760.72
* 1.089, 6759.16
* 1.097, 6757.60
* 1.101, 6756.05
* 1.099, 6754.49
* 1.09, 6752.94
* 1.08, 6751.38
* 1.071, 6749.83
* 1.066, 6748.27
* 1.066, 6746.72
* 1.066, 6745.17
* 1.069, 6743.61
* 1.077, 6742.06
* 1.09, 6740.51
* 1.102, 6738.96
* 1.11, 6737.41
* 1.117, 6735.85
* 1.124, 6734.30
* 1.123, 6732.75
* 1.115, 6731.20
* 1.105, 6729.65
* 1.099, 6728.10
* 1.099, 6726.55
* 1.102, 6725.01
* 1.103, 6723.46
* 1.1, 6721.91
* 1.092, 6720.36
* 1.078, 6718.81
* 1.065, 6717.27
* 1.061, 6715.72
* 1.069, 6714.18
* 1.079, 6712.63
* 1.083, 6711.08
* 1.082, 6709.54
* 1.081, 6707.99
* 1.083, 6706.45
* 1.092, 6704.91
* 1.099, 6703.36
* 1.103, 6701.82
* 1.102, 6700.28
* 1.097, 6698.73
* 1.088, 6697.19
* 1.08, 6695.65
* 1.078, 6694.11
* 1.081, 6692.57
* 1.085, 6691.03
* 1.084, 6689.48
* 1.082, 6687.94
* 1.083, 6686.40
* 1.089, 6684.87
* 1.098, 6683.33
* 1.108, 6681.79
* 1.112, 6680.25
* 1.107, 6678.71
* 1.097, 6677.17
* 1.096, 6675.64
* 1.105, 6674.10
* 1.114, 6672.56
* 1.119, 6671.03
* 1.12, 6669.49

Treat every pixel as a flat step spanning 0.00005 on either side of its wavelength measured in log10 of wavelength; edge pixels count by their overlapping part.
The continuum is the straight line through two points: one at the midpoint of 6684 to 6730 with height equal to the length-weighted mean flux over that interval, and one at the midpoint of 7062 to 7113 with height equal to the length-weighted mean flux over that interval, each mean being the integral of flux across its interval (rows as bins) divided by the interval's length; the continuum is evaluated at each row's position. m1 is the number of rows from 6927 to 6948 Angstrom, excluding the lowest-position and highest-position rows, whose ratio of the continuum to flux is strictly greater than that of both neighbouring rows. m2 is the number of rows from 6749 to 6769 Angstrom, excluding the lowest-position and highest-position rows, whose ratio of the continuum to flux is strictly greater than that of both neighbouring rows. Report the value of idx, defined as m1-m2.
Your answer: 0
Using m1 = 1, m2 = 1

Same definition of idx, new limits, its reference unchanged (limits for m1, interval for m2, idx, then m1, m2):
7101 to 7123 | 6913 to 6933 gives 1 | 2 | 1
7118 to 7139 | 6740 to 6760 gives 1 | 2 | 1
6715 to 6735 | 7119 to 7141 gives 0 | 1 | 1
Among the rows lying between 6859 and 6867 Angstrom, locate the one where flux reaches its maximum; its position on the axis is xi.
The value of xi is 6865.82 Angstrom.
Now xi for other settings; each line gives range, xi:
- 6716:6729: 6723.46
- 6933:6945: 6943.73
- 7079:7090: 7089.13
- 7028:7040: 7028.99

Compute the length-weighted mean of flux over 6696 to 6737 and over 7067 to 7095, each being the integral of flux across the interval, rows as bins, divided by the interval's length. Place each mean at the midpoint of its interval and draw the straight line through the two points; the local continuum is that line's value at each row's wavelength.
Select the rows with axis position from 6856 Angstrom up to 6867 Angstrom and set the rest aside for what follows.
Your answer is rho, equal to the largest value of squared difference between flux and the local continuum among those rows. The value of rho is 0.0016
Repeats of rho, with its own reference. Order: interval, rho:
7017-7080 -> 0.0021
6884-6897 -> 0.0029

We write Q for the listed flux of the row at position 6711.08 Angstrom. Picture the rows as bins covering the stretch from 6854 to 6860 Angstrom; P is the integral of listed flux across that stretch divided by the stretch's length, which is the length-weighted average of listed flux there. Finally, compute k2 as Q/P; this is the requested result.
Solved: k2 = 1.04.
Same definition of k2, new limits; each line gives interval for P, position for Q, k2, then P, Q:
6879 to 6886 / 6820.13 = 1.04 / 1.021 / 1.061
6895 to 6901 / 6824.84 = 1.05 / 1.022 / 1.077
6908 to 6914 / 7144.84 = 0.97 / 1.027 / 0.9975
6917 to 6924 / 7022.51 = 1.02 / 1.027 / 1.045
